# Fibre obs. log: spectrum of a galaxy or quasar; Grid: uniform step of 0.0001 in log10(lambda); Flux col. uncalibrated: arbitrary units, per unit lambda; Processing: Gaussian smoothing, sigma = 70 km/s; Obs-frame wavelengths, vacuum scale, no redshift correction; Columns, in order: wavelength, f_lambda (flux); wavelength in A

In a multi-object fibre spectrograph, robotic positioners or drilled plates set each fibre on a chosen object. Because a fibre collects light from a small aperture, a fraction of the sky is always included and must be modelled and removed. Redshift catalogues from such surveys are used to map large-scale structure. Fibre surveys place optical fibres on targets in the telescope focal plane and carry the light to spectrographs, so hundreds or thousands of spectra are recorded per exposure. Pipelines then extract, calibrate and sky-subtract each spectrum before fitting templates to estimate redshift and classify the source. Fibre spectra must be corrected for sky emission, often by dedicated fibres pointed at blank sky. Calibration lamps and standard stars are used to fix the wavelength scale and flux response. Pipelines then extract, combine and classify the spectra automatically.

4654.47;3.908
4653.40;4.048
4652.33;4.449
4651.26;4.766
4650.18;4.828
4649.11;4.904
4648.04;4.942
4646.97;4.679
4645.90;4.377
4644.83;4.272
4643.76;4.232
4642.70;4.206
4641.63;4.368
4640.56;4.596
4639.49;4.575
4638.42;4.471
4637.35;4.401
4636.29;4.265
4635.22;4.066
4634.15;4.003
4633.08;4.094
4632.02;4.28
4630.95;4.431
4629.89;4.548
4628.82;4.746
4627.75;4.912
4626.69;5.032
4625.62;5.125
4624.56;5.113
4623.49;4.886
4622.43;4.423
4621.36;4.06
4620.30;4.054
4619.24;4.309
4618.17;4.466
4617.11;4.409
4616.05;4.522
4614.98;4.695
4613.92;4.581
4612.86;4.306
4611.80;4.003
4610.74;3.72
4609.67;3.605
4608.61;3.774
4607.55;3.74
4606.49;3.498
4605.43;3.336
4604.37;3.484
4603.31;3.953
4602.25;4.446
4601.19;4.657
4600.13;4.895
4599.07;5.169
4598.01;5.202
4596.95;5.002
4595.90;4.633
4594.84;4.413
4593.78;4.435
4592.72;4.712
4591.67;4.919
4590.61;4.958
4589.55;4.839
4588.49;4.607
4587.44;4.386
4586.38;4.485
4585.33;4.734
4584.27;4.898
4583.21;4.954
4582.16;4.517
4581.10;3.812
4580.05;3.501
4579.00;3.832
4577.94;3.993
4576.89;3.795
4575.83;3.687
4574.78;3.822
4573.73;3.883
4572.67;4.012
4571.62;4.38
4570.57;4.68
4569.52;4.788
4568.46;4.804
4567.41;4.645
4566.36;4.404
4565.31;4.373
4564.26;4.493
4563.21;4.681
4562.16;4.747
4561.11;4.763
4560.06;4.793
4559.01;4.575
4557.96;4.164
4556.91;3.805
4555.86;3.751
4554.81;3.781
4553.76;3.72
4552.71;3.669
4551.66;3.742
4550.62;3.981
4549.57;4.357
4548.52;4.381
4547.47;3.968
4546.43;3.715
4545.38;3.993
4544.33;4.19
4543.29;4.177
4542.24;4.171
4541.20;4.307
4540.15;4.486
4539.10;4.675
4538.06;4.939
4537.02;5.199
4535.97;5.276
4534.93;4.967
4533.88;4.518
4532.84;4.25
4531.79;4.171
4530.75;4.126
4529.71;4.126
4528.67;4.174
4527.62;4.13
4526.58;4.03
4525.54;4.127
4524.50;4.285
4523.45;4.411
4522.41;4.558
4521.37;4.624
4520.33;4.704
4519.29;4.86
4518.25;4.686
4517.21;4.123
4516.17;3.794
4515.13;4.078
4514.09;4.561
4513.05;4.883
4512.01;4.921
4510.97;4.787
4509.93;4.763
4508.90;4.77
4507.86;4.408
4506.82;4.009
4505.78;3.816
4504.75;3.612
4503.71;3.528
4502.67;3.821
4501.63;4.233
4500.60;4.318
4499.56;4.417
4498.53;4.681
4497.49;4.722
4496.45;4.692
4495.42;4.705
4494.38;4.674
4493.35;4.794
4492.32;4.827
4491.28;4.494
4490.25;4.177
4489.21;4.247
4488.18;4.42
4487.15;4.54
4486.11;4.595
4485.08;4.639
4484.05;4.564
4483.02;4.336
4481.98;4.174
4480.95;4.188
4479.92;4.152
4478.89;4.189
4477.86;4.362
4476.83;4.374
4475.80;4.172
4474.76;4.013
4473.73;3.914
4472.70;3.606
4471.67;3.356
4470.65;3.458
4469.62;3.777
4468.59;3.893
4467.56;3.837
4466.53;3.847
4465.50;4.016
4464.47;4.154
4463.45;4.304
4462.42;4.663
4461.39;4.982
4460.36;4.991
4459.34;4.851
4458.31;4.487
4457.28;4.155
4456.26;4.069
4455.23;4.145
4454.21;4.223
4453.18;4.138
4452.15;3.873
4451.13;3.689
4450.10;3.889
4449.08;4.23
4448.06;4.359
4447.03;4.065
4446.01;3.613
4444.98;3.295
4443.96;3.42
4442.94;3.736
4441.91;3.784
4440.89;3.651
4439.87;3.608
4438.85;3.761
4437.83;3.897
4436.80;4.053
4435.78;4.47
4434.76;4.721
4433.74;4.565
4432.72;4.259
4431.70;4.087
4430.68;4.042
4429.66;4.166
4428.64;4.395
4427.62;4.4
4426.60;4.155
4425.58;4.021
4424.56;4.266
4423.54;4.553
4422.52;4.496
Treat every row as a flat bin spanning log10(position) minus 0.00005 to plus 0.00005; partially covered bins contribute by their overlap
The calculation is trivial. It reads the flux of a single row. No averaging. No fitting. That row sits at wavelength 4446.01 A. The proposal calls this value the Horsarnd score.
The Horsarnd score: 3.613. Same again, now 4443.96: 3.42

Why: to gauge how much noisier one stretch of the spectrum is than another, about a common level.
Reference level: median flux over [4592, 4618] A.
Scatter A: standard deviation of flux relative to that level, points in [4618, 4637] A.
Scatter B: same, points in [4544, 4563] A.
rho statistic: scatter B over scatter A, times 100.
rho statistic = 102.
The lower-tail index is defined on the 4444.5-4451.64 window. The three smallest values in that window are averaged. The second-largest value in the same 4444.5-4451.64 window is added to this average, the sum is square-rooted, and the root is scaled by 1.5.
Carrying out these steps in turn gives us 4.18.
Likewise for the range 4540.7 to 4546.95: 4.28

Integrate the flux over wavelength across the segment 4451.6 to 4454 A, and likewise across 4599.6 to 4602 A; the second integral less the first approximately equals 2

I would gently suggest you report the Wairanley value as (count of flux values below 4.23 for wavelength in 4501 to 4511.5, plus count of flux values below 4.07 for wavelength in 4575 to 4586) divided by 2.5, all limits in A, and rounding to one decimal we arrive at 4.4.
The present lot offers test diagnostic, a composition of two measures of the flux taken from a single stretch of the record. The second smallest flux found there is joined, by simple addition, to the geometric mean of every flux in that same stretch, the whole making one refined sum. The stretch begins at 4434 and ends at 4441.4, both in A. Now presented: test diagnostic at 7.7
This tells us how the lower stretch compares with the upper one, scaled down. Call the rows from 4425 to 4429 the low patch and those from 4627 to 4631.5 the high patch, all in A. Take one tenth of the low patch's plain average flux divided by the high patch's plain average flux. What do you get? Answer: 0.091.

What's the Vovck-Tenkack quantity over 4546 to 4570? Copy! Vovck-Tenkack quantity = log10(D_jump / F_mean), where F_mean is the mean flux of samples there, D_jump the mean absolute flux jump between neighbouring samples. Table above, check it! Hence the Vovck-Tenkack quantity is -1.44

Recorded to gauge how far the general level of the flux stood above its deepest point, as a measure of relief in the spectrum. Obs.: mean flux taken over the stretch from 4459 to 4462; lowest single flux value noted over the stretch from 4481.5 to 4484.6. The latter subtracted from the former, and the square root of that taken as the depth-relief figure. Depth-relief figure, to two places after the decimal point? 0.88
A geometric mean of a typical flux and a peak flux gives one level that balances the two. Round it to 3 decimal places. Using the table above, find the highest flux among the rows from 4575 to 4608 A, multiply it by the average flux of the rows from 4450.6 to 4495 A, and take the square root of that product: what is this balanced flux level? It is 4.697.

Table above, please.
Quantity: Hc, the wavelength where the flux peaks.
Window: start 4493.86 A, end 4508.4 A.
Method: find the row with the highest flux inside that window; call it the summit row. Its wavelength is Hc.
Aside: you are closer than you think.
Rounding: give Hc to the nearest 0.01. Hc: 4497.49 A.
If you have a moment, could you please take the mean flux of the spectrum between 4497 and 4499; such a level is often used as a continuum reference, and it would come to 4.7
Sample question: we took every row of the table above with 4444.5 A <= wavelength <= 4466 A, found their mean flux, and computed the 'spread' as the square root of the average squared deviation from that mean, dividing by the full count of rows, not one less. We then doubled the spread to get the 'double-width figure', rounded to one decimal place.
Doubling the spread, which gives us 0.8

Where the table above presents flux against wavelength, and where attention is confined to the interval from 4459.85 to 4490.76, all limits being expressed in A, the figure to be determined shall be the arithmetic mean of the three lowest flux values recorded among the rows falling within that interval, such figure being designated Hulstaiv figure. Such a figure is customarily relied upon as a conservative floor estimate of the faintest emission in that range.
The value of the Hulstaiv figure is 3.5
